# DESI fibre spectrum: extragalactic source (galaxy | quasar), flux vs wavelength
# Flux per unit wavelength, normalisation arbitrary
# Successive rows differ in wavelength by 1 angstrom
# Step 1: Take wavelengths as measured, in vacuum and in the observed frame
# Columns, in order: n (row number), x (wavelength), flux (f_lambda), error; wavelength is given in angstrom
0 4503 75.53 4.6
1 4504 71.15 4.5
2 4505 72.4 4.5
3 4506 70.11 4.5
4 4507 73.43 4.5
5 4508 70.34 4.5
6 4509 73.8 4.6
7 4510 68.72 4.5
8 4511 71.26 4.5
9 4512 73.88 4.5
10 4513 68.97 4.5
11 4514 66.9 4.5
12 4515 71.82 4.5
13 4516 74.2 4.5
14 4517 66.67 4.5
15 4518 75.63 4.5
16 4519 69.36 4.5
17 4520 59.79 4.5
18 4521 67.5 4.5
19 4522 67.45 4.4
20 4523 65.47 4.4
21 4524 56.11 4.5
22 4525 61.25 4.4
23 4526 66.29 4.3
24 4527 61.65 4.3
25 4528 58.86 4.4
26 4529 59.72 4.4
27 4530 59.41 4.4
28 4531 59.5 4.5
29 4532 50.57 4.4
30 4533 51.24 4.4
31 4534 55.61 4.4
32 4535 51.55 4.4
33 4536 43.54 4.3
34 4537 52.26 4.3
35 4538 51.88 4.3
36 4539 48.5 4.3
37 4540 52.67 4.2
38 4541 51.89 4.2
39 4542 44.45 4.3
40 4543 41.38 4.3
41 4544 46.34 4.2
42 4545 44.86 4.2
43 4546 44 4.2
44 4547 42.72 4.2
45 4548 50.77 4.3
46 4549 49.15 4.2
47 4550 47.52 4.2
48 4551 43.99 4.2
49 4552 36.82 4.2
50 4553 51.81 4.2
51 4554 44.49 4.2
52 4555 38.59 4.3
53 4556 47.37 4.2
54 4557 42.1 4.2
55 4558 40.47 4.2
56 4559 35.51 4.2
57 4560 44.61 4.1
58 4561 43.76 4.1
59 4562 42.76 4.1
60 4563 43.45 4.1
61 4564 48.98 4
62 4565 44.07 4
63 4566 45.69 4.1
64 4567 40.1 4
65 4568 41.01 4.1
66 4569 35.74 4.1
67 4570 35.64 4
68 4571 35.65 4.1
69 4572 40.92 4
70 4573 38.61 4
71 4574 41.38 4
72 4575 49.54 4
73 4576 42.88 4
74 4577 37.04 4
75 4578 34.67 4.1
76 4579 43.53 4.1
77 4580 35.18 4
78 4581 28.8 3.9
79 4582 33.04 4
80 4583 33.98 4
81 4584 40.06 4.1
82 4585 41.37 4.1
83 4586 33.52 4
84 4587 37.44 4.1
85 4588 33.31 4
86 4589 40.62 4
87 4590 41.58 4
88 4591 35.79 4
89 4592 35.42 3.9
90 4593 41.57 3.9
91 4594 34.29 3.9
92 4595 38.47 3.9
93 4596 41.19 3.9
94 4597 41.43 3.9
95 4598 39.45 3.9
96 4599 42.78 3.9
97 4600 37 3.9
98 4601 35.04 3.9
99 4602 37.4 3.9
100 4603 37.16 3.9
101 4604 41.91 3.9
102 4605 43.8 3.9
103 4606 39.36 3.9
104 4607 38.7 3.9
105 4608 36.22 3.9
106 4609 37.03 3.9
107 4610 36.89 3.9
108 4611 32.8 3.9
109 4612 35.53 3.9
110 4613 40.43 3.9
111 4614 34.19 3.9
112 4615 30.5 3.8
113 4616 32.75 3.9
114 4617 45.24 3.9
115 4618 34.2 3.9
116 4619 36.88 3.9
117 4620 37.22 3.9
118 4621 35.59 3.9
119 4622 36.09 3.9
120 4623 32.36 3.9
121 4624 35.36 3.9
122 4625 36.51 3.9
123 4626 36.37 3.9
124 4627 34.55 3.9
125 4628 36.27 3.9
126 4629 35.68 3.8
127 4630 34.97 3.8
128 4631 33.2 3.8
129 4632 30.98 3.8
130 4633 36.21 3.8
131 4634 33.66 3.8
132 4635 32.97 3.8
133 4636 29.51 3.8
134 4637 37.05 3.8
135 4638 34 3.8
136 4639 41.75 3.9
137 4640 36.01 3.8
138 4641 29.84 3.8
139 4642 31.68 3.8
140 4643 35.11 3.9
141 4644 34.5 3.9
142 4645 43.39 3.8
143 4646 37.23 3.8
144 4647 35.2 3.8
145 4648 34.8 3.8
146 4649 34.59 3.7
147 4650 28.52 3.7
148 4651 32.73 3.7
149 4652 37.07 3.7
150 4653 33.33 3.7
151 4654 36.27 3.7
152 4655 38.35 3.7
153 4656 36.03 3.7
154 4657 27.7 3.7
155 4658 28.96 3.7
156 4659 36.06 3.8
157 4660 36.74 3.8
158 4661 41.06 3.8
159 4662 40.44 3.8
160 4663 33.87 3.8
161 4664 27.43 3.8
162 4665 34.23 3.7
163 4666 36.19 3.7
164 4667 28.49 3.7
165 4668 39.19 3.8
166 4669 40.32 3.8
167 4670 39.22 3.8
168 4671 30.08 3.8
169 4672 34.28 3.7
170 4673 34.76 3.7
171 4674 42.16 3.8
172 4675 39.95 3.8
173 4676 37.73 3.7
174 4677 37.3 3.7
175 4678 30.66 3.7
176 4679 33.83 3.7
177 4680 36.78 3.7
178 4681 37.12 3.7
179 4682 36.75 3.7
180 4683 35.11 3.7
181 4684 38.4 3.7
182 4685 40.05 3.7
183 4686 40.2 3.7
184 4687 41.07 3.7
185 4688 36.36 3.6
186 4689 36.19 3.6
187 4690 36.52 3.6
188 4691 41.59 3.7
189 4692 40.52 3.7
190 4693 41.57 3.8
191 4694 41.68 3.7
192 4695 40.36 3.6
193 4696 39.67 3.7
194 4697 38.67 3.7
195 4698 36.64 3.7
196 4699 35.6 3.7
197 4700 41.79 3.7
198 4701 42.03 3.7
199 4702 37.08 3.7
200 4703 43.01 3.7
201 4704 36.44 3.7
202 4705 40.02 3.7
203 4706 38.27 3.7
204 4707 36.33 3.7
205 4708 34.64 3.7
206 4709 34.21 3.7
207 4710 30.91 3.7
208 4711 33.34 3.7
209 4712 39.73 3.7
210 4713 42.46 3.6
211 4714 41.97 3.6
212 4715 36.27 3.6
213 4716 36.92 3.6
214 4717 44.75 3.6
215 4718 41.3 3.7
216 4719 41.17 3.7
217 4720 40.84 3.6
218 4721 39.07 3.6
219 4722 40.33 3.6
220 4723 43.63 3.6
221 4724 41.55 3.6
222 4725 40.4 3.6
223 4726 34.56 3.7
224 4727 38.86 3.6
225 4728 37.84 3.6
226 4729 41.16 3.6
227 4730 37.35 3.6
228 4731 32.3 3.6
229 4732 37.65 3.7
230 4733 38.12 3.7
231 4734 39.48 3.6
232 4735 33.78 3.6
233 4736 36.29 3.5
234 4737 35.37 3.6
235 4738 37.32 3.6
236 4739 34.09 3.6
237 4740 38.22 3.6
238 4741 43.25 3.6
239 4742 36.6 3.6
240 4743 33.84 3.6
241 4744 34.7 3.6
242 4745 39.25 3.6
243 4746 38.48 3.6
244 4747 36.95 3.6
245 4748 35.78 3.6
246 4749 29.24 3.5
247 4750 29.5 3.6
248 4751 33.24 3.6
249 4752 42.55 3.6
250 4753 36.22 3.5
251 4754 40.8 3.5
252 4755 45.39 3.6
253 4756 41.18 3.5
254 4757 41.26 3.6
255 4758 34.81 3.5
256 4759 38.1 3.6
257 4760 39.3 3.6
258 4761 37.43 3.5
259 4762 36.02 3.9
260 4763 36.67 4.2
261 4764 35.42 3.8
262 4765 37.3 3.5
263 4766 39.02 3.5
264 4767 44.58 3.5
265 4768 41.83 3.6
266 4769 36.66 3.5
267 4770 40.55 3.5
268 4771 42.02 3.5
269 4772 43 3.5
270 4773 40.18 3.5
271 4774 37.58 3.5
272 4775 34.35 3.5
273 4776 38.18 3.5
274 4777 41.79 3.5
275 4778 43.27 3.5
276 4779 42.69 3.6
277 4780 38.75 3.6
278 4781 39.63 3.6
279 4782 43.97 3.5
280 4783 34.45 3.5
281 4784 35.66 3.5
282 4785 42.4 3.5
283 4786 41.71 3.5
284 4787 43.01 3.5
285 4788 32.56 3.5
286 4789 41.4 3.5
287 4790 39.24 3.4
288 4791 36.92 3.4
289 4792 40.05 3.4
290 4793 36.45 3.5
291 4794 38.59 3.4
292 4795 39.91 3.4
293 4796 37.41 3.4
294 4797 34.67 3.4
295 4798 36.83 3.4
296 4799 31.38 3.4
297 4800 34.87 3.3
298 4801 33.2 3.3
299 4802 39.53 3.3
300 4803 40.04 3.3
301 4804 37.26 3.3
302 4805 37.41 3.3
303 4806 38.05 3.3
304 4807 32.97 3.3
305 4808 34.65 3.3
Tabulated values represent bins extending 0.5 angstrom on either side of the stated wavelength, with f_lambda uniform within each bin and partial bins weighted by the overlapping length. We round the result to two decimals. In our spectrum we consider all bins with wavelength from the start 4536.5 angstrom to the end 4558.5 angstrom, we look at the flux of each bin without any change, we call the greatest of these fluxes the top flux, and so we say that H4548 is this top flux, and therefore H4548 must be 52.67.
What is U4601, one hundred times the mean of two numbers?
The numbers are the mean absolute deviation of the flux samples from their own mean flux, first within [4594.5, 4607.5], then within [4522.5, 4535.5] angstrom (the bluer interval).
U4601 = 305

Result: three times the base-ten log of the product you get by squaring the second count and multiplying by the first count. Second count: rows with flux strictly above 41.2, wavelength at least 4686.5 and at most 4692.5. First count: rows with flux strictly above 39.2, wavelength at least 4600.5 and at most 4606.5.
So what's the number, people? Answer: 1.4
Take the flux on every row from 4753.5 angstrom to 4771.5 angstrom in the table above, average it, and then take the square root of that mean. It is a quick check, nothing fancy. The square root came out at 6.27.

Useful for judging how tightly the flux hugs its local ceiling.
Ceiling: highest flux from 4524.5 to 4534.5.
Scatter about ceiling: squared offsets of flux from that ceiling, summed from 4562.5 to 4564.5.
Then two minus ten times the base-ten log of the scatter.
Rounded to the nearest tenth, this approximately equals -27.1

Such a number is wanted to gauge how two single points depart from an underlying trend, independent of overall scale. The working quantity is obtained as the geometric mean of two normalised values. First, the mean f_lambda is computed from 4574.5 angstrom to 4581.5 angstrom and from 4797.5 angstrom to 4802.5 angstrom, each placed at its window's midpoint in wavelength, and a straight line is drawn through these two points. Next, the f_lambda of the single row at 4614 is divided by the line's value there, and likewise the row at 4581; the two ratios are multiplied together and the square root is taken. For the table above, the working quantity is 0.82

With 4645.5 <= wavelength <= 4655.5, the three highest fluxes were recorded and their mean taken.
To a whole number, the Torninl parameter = 38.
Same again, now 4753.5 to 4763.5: 43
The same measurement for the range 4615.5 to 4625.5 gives 40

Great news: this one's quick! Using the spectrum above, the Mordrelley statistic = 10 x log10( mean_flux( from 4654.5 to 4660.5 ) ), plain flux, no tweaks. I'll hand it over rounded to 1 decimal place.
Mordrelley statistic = 15.3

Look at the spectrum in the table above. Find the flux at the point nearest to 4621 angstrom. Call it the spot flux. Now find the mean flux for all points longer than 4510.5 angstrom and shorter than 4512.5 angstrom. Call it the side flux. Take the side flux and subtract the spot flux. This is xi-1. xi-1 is 37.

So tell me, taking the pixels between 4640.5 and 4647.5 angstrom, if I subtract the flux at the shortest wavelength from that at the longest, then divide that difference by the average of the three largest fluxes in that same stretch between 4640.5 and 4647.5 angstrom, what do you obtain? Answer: 0.14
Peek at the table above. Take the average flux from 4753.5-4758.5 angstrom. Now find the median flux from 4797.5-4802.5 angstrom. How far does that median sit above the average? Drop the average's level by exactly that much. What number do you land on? 47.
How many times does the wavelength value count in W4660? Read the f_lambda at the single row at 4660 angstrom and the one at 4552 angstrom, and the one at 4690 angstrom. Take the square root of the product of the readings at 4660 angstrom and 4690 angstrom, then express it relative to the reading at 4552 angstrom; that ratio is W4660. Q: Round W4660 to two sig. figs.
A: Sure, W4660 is 0.99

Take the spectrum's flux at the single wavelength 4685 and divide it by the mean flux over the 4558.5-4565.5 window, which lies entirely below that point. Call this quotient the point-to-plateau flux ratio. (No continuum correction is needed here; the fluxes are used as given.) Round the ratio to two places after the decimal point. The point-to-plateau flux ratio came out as 0.92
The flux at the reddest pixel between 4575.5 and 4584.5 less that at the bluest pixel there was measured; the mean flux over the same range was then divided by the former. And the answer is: -13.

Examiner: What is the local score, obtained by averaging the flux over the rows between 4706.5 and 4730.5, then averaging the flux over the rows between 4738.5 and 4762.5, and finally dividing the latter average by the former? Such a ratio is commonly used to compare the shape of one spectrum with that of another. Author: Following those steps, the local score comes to 0.96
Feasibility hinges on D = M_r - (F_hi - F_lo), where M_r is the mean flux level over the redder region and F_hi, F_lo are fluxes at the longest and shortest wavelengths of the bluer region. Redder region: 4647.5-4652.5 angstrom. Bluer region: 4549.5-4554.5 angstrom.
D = 36.6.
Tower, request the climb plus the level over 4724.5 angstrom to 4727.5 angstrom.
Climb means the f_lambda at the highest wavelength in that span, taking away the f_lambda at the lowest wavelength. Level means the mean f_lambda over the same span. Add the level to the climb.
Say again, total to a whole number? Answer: 36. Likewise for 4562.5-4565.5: 46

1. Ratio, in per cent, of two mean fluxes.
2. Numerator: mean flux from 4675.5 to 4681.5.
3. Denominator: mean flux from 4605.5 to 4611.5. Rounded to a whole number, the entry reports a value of 97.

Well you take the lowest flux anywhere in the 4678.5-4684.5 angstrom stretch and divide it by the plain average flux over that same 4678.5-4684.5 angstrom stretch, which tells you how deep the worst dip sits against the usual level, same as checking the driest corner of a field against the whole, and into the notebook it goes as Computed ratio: 0.93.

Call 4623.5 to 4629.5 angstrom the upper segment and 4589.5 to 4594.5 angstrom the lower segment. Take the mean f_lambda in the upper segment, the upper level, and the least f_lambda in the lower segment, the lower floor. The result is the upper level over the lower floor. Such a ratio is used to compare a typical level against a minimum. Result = 1.04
